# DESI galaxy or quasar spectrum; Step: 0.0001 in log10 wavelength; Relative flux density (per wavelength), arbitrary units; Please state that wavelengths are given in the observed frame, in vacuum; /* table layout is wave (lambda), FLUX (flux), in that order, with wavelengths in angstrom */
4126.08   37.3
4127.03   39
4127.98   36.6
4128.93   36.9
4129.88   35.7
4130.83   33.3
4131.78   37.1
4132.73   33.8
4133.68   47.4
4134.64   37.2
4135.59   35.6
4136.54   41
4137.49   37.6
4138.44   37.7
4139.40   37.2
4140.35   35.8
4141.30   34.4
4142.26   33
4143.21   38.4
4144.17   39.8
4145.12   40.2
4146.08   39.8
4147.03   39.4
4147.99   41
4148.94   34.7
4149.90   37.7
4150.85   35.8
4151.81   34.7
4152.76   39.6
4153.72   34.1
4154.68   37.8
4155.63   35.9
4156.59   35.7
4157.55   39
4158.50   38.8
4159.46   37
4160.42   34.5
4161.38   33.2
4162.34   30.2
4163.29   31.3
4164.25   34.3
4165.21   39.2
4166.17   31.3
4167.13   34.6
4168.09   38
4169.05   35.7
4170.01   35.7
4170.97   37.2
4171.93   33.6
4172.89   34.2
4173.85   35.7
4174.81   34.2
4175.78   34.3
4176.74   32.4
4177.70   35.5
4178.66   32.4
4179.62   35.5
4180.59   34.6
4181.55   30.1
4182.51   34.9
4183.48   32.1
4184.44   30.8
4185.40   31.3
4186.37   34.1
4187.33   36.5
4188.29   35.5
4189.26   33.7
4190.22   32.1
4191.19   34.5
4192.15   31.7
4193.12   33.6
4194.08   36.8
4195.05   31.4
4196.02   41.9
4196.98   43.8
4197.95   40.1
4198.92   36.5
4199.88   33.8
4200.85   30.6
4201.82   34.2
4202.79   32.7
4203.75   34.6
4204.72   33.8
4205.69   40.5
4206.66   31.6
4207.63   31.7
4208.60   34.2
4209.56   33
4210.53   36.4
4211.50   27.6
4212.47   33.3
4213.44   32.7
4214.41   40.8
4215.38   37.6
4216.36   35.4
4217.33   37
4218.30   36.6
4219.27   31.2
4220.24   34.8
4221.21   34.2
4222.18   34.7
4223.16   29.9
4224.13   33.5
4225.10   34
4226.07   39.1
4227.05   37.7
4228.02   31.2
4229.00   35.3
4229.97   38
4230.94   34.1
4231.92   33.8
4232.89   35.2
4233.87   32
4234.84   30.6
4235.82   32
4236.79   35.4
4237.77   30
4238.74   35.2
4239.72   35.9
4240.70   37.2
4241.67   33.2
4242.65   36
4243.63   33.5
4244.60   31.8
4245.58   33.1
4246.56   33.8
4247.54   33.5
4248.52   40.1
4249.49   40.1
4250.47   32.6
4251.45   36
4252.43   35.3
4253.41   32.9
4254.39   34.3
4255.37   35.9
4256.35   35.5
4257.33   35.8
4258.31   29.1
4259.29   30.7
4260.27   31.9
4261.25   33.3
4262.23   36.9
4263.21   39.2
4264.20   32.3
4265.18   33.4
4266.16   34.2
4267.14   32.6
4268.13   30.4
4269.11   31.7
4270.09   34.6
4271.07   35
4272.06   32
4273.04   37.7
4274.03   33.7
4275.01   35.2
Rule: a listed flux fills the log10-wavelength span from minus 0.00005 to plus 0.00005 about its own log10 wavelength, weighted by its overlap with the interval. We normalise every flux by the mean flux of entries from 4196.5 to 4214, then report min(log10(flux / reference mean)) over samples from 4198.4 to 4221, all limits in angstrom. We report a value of -0.097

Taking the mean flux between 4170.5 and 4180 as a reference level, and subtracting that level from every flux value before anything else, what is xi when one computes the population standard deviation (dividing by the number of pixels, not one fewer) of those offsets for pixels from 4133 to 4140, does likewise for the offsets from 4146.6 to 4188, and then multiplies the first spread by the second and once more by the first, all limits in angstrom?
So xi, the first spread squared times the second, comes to 36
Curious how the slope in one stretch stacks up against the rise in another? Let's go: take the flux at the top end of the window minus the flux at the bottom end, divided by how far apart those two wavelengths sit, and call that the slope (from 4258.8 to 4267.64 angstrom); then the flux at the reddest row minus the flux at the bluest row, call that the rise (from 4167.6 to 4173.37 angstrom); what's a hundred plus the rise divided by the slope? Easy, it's 84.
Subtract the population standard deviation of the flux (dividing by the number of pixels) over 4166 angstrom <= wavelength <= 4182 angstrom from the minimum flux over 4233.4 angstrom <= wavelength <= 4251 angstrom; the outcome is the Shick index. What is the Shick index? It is 28.0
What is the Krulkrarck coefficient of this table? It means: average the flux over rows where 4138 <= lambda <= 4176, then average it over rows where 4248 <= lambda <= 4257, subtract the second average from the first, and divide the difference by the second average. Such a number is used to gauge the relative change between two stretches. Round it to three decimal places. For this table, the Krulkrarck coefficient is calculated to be 0.007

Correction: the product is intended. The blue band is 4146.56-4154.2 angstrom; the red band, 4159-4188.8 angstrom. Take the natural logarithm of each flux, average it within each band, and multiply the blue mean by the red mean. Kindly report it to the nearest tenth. 12.7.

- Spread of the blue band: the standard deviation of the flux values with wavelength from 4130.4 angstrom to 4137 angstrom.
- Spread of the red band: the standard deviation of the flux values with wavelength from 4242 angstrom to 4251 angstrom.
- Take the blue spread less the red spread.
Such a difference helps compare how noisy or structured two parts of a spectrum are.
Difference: 2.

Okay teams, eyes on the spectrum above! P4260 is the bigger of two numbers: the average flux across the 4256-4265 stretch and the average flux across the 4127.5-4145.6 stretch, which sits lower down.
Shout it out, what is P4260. 37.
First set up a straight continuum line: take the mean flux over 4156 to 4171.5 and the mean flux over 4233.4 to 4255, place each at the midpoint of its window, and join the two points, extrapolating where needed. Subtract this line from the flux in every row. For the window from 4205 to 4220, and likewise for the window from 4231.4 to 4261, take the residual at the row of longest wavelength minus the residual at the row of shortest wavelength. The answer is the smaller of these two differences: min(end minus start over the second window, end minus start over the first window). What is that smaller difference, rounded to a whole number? -9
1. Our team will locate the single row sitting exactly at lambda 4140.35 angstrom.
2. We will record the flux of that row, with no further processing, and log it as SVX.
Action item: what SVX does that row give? 35.8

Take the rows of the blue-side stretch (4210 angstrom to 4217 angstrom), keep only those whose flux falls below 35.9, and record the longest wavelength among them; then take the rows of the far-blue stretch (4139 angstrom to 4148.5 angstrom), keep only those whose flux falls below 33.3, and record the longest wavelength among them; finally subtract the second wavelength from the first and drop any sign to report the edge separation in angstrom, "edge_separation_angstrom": 74.1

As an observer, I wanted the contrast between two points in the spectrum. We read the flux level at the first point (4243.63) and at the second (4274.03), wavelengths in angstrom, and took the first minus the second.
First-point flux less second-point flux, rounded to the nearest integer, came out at 0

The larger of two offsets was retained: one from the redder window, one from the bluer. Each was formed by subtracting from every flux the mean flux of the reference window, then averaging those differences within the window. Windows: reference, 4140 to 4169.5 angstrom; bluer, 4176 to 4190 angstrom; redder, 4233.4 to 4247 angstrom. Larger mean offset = -2.7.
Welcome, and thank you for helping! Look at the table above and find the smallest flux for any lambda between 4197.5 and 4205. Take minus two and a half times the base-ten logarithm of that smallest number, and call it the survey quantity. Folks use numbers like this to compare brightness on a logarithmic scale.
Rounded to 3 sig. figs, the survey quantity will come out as -3.71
